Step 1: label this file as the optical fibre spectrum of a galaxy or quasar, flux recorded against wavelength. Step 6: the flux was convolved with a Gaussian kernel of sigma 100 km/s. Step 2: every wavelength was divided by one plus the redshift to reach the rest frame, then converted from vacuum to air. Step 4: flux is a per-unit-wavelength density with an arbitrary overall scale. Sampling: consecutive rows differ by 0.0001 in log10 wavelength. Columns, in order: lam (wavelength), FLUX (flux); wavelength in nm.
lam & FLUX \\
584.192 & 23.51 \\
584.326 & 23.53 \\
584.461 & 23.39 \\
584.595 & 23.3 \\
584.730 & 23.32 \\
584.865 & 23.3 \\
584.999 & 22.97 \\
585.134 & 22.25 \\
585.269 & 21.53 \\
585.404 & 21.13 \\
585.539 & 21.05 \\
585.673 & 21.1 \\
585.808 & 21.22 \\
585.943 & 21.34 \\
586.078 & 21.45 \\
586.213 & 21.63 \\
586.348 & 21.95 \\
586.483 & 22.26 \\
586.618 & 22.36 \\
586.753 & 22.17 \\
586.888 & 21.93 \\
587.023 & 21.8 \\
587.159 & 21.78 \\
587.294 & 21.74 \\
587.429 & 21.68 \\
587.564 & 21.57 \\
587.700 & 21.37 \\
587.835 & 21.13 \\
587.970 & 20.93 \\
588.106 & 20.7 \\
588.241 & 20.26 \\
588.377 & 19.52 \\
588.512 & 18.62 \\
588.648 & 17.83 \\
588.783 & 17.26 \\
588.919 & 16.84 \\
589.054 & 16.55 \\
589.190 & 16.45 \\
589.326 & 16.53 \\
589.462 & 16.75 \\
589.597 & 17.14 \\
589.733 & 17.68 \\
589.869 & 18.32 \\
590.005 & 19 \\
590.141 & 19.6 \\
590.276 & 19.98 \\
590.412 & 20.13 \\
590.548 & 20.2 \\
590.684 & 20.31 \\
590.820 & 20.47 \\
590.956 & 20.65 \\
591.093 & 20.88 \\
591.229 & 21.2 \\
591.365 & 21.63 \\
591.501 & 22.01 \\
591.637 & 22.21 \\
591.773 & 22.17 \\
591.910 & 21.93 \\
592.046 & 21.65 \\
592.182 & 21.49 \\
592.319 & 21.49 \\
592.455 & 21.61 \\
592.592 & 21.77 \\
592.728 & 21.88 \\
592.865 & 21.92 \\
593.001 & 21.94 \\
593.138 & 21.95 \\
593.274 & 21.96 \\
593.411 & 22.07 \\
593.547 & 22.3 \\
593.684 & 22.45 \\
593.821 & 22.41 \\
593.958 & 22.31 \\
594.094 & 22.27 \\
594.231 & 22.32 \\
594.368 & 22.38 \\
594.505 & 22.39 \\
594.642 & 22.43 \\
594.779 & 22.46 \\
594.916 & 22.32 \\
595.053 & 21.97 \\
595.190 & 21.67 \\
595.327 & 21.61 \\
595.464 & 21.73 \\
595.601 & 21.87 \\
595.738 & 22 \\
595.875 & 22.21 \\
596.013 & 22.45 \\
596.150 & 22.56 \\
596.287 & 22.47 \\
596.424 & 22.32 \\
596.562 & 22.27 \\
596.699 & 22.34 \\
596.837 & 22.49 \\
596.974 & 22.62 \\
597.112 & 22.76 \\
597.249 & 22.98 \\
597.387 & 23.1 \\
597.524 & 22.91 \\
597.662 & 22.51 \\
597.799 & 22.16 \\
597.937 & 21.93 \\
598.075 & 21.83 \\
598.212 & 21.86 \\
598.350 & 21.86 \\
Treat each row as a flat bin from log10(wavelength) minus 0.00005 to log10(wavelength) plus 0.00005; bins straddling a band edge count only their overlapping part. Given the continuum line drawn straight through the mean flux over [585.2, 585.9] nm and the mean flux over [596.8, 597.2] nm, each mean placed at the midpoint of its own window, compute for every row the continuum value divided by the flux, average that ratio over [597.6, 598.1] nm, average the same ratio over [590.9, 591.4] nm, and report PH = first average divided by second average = 0.99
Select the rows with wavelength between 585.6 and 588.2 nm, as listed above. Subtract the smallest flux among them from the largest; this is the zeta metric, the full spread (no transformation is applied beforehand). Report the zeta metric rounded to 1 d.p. 1.7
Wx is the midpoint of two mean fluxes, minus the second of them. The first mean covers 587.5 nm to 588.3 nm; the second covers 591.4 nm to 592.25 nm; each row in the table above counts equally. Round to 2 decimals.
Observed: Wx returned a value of -0.46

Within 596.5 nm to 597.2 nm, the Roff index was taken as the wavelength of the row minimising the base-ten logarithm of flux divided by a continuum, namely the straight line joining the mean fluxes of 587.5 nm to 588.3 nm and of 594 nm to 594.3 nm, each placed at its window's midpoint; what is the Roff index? 596.562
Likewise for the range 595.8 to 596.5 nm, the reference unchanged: 596.424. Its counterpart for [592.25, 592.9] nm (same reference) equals 592.319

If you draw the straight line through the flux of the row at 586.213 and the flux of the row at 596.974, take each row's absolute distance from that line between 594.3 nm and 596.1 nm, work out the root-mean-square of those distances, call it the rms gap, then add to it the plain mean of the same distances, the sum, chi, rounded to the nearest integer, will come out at 1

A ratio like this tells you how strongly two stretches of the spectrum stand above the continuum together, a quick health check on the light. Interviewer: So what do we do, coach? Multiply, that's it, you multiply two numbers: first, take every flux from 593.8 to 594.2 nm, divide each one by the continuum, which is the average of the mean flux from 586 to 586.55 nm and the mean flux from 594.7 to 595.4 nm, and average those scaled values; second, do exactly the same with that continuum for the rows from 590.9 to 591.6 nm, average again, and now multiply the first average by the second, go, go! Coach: 0.99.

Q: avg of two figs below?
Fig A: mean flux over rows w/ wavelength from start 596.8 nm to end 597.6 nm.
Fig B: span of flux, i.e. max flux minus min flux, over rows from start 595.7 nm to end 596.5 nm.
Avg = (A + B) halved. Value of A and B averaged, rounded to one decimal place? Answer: 11.7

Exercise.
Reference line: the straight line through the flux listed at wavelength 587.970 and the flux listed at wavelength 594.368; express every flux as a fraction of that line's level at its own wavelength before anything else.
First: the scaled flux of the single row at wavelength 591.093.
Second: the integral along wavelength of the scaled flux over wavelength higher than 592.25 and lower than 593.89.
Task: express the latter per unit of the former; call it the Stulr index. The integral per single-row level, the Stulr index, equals 1.69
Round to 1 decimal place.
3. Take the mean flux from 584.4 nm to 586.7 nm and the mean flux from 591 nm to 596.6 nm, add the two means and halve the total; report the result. 22.1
